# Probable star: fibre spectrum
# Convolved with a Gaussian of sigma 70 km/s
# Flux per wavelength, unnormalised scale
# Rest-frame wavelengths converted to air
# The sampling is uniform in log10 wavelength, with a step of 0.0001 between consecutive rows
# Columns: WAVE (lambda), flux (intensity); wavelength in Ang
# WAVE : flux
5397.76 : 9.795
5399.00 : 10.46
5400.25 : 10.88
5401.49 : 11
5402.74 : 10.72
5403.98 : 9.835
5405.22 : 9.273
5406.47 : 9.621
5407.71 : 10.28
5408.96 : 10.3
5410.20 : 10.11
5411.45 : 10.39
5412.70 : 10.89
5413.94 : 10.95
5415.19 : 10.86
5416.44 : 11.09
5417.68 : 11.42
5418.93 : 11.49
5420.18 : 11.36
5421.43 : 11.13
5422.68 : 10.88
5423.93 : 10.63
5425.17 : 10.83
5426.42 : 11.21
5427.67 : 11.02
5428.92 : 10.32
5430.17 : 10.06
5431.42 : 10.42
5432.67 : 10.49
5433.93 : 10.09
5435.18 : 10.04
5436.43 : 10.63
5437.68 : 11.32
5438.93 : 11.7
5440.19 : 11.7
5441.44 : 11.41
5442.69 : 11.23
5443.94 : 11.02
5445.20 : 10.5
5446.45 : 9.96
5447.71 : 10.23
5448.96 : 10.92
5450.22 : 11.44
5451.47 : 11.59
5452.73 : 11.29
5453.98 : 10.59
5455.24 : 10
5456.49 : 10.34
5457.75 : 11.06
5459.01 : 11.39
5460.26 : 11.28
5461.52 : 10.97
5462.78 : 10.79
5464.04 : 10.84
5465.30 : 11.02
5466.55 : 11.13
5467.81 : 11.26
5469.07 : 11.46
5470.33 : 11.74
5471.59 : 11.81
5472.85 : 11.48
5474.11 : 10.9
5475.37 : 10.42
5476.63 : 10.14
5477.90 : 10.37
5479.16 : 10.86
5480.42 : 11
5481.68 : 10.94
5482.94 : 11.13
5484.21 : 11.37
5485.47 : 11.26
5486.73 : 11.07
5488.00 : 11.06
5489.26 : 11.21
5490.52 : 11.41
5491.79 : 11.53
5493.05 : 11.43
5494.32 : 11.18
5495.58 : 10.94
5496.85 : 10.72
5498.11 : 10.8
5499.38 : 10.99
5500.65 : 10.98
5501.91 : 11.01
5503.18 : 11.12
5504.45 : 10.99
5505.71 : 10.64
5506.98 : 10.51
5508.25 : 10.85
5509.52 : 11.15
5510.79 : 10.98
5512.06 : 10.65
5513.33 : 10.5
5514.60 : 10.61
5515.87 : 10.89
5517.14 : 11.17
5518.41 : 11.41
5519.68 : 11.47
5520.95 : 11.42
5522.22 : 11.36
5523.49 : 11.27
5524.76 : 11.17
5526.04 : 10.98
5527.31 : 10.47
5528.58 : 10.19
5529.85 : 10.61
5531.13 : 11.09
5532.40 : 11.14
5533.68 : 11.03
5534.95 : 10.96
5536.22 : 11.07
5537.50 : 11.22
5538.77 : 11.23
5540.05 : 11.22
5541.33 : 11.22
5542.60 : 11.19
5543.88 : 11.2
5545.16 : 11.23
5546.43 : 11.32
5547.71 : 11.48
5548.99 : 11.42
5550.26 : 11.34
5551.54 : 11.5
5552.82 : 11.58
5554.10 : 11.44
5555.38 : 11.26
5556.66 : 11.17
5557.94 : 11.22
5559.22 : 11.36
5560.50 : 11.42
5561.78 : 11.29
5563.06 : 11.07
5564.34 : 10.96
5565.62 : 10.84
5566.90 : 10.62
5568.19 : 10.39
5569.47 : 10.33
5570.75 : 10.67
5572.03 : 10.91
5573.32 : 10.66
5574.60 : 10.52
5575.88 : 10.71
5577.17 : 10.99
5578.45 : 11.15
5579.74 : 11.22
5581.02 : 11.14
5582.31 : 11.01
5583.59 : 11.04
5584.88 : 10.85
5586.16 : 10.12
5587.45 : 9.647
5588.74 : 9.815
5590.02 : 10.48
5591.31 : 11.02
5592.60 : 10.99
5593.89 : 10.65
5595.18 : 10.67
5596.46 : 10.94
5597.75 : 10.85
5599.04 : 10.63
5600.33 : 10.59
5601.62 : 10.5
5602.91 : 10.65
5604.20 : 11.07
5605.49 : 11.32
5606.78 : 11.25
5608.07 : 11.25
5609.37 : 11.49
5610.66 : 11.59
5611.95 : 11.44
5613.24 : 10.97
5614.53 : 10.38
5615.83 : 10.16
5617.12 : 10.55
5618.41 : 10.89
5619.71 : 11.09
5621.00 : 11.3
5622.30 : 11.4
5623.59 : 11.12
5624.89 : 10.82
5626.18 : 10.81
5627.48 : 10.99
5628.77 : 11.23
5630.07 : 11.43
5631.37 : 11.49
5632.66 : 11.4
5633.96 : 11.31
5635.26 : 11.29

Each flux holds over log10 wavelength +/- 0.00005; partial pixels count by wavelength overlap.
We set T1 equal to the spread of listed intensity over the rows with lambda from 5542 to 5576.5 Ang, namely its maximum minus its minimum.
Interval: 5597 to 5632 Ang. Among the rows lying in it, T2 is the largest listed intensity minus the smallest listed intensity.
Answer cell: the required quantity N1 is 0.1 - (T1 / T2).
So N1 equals -0.8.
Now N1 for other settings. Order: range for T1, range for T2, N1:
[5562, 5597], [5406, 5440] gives -0.7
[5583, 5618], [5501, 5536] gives -1.4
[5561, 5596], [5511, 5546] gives -1.2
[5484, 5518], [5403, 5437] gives -0.4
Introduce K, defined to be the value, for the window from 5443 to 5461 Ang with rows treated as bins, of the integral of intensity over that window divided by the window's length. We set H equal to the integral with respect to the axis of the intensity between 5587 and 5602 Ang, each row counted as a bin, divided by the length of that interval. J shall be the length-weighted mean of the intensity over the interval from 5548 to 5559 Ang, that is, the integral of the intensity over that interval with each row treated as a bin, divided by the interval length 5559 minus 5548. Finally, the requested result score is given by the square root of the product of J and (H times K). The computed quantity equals 36.1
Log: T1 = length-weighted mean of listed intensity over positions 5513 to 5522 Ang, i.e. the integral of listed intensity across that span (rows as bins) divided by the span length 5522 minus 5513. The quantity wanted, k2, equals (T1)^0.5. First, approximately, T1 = 11.1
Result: 3.332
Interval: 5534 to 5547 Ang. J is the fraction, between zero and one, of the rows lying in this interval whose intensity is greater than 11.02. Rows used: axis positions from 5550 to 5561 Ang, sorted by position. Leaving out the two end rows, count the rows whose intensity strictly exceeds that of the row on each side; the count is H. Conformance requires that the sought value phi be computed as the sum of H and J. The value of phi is 1.90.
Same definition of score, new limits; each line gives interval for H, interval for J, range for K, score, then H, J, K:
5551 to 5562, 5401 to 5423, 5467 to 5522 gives 36.5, 11.4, 10.6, 11.0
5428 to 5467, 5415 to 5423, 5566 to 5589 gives 36.0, 10.8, 11.2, 10.7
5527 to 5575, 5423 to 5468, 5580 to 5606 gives 35.8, 11.1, 10.9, 10.7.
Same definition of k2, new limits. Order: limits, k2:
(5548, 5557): 3.376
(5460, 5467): 3.315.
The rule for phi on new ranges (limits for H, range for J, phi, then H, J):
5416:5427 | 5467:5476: 1.71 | 1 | 0.7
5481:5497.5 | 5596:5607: 2.33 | 2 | 0.3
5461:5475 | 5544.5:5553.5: 2.00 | 1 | 1.0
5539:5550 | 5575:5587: 1.44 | 1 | 0.4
